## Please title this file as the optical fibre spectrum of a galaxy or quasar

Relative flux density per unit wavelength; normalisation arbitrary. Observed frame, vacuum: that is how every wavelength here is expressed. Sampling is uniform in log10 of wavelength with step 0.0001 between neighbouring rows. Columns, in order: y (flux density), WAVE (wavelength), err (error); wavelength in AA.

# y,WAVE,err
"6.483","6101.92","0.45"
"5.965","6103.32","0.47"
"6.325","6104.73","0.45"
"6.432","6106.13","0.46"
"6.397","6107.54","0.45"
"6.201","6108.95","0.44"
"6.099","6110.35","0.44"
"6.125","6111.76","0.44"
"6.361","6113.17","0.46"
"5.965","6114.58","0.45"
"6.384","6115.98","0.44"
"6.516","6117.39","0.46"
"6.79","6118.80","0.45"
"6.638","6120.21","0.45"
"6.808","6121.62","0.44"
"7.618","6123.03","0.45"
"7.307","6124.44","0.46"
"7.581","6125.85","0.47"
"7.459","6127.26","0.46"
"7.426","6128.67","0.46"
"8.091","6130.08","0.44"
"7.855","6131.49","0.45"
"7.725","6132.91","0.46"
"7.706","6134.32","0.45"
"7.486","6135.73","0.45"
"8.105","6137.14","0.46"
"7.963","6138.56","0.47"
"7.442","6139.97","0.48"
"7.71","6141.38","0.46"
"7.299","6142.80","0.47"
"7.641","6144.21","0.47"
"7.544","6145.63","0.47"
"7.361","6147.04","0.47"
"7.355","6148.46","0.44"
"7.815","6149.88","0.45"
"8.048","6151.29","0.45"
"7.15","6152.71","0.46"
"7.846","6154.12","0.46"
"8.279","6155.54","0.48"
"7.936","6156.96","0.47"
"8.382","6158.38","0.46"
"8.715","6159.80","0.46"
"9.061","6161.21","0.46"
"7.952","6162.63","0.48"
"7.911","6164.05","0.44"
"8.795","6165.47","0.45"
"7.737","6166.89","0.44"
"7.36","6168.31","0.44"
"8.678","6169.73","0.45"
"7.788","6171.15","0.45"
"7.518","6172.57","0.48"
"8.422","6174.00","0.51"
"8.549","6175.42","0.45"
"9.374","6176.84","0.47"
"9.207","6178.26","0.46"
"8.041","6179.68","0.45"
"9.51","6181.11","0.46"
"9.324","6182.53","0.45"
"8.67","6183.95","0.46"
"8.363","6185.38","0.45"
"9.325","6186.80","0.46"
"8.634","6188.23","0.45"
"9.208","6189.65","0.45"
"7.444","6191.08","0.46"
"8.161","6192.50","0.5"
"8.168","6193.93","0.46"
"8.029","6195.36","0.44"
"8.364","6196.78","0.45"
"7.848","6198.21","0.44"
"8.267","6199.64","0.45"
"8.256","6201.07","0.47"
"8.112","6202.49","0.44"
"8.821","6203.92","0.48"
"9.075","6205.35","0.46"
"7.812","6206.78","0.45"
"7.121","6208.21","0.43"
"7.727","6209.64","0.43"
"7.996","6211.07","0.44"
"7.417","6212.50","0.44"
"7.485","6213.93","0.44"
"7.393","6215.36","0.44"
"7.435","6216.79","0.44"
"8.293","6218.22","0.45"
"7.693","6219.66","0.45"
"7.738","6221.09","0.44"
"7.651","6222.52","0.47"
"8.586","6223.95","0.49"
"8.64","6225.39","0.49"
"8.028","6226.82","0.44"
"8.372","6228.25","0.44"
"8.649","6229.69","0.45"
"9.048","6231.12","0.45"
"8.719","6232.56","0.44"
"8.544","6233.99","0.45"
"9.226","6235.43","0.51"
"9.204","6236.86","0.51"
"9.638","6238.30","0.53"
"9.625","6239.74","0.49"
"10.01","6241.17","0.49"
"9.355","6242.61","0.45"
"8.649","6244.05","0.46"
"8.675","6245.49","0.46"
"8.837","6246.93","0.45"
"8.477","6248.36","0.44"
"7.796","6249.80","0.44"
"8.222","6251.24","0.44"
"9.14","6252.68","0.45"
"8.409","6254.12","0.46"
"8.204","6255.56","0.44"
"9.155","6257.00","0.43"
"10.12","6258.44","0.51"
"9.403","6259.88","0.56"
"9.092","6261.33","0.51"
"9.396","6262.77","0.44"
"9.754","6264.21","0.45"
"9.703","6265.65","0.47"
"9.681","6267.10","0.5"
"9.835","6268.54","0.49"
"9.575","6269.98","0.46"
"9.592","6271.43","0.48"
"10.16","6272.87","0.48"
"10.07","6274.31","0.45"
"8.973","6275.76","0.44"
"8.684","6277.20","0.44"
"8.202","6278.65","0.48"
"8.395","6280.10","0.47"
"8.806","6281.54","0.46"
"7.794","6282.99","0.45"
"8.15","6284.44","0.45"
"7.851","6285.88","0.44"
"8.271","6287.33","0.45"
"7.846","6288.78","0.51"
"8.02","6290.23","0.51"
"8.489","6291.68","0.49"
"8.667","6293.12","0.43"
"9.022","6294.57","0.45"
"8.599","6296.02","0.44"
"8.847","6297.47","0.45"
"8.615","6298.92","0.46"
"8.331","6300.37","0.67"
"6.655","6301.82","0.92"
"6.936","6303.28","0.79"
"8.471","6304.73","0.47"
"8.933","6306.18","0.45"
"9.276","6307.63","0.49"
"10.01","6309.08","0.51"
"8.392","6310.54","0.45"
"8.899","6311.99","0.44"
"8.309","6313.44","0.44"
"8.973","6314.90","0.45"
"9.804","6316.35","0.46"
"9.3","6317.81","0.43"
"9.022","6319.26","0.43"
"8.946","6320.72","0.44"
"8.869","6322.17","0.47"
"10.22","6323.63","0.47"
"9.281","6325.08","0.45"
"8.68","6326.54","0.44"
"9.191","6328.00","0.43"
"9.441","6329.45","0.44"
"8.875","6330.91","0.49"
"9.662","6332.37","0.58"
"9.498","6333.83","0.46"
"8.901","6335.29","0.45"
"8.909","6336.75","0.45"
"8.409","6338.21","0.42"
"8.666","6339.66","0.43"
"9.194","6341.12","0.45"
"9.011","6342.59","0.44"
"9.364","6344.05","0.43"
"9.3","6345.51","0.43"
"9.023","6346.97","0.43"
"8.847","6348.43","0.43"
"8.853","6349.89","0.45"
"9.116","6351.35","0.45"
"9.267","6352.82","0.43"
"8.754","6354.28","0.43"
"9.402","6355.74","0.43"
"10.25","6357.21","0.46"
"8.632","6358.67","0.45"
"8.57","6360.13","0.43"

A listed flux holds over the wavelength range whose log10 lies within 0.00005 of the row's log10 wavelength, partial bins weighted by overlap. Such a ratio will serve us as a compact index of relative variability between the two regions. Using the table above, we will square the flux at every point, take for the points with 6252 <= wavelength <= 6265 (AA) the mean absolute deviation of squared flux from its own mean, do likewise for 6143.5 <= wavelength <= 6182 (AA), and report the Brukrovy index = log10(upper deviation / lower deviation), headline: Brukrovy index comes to -0.06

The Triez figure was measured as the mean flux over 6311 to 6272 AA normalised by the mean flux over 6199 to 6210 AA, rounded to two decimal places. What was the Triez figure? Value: 1.05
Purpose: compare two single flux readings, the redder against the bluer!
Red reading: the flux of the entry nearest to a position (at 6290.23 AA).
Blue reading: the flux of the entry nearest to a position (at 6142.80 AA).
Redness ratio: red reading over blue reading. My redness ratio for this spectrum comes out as 1.10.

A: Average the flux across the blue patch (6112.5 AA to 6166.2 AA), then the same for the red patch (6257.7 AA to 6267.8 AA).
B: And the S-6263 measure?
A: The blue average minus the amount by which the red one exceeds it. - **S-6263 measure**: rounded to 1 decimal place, 5.6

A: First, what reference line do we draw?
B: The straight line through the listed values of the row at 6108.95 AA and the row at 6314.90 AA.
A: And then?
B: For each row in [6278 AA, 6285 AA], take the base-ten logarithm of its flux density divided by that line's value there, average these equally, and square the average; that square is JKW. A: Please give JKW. 0.0002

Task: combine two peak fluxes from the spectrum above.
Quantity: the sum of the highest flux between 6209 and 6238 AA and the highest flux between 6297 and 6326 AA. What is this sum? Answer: 19.4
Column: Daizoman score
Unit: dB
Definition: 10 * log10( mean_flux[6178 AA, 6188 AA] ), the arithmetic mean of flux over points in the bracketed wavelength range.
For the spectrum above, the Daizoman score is 9.5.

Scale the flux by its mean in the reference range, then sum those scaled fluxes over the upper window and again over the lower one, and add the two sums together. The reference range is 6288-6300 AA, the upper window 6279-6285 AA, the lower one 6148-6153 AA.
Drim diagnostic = 7.46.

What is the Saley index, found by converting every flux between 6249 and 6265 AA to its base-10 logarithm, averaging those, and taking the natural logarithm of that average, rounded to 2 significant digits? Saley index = -0.050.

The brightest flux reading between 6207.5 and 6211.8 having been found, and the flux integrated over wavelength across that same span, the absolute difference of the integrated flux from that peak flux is 24.7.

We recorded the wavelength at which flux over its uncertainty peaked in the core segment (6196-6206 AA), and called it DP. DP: 6205.35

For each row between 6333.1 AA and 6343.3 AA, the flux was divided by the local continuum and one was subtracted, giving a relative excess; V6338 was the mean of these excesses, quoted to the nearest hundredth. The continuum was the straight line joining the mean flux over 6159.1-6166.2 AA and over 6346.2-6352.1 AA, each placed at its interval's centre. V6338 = 0.00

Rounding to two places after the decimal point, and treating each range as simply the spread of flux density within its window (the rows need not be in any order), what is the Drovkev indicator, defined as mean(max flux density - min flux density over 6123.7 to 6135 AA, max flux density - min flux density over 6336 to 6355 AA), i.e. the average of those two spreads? 0.87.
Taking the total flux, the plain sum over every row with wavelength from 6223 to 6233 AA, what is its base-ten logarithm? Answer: 1.78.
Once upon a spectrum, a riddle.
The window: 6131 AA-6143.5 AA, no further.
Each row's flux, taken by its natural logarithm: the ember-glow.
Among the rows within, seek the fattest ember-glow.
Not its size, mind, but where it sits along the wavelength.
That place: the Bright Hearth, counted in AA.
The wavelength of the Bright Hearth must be 6137.14 AA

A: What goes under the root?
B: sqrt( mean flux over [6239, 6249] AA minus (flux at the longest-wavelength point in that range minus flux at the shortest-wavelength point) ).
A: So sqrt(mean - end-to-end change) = 3.20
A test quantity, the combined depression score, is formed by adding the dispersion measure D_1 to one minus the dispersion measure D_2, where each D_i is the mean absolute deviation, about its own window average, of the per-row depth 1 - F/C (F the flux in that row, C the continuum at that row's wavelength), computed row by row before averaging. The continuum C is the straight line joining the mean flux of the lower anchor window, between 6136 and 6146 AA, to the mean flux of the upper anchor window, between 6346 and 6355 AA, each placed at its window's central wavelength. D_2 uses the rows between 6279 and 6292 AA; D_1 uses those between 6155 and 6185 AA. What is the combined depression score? 1.03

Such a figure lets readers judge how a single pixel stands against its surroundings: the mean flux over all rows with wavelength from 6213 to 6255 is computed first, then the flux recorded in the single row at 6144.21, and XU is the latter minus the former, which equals -0.89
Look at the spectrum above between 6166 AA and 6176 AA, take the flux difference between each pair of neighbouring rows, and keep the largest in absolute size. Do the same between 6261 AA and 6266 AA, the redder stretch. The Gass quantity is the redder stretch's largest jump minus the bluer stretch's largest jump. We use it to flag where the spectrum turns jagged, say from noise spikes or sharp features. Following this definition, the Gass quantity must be -1.0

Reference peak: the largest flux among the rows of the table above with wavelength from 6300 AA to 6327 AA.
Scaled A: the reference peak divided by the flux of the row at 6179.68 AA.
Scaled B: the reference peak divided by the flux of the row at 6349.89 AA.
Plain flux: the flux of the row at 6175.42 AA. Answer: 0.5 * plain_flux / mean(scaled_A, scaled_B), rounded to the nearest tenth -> 3.5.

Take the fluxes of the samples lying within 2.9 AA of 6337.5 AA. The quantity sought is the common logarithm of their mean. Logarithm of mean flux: 0.94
